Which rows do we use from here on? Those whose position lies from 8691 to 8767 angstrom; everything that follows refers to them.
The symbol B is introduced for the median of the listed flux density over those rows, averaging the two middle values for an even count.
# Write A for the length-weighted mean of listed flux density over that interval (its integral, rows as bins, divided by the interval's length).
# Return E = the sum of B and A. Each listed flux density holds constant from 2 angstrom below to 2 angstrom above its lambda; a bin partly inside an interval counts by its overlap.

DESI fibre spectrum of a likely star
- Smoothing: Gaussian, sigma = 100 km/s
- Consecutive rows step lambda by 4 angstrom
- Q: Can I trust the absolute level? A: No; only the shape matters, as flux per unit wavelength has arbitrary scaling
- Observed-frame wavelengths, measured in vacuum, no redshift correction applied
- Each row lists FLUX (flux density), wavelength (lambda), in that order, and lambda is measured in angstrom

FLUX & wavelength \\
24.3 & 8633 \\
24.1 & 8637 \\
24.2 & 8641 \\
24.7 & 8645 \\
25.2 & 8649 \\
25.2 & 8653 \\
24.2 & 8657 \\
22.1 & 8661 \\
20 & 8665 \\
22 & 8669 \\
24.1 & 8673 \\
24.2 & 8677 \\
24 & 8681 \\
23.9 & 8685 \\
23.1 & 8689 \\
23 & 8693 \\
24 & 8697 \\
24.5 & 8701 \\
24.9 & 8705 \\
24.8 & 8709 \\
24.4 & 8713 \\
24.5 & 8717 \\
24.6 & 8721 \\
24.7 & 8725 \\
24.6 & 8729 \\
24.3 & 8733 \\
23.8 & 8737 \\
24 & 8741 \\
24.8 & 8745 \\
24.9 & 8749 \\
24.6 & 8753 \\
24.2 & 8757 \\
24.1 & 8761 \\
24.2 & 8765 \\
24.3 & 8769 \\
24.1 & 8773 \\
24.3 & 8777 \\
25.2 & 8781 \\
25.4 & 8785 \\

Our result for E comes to 48.9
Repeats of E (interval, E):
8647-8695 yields 47.4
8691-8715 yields 48.7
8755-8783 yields 48.5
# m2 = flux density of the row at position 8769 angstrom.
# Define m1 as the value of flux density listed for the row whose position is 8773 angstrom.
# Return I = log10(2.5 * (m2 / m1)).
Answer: 0.402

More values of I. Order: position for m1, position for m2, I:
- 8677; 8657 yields 0.398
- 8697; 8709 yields 0.412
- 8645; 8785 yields 0.410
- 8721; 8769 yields 0.393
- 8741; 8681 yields 0.398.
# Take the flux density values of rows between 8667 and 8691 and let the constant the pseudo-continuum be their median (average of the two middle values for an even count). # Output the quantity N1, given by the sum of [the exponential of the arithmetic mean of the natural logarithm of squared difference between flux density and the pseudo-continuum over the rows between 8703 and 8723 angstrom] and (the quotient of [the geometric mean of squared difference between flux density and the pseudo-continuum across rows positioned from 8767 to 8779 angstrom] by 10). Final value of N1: 0.45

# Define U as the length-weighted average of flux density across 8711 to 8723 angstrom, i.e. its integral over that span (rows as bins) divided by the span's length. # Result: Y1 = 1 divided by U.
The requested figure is 0.0408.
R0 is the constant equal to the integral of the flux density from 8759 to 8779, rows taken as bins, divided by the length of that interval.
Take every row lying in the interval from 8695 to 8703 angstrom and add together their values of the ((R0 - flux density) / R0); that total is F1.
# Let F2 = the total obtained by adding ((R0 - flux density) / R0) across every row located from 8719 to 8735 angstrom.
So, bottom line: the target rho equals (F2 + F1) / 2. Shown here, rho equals -0.031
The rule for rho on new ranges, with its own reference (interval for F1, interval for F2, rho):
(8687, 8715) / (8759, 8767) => 0.017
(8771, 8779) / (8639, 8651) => -0.031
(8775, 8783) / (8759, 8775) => -0.021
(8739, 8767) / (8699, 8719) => -0.072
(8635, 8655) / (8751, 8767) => -0.056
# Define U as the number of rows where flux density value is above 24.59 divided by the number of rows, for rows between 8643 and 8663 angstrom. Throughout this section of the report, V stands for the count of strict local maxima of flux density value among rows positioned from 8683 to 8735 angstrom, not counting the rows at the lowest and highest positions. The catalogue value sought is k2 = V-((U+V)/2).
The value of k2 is 0.70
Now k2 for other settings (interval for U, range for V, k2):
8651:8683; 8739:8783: 0.94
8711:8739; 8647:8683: 0.29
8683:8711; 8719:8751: 0.36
